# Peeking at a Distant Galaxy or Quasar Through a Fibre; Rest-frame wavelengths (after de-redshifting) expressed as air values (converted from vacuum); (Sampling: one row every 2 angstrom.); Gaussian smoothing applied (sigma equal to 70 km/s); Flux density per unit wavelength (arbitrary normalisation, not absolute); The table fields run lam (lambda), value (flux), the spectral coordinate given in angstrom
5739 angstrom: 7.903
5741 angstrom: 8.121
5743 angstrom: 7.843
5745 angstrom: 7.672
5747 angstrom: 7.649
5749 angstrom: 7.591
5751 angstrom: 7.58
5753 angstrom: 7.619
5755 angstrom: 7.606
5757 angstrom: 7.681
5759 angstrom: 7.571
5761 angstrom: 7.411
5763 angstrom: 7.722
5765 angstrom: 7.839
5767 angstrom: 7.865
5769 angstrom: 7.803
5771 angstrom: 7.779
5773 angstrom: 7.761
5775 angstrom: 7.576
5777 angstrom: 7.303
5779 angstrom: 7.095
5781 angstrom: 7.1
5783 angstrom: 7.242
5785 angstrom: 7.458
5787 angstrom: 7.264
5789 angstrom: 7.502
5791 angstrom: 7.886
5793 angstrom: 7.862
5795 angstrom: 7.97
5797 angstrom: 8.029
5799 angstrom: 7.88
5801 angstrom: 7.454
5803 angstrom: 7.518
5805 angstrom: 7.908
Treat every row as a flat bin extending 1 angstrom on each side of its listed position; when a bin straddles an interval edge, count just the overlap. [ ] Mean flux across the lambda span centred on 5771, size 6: 7.78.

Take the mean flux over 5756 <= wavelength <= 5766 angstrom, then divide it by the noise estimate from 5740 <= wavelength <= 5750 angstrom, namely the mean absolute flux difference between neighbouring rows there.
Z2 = 58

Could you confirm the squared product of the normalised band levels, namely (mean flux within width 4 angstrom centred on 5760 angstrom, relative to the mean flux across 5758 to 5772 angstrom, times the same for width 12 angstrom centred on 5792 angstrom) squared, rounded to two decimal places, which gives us 0.95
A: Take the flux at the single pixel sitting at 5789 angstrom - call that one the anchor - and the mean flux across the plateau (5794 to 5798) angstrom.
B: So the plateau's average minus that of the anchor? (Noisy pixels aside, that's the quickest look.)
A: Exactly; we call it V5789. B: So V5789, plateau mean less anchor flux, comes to 0.5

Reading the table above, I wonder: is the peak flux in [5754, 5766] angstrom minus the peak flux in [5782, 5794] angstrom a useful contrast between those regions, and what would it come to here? 0.0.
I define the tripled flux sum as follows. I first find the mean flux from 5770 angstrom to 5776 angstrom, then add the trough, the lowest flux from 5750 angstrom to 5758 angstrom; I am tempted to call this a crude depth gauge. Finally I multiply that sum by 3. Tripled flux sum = 45.9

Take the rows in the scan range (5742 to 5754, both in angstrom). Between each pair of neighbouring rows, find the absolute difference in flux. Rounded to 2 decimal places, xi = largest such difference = 0.17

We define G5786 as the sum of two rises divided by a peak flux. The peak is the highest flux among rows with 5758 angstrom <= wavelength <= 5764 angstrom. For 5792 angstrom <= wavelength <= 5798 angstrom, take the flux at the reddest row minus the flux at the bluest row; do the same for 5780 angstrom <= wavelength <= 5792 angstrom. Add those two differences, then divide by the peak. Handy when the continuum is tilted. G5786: 0.12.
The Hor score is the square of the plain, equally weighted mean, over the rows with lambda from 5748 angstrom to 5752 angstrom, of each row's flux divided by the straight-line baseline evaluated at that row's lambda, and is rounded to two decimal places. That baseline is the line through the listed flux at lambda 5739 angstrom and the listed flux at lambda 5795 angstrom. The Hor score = 0.92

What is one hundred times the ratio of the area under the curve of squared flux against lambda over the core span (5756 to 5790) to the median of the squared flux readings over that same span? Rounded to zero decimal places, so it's 3365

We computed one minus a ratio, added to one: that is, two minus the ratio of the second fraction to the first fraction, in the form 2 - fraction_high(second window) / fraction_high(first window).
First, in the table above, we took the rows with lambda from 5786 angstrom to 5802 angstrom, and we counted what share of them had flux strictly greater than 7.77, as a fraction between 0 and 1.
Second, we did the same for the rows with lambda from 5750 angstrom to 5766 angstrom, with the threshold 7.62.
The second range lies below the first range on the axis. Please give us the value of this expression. 1.40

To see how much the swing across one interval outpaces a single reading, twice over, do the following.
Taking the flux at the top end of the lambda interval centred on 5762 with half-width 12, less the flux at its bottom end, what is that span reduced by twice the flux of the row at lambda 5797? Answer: -15.9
